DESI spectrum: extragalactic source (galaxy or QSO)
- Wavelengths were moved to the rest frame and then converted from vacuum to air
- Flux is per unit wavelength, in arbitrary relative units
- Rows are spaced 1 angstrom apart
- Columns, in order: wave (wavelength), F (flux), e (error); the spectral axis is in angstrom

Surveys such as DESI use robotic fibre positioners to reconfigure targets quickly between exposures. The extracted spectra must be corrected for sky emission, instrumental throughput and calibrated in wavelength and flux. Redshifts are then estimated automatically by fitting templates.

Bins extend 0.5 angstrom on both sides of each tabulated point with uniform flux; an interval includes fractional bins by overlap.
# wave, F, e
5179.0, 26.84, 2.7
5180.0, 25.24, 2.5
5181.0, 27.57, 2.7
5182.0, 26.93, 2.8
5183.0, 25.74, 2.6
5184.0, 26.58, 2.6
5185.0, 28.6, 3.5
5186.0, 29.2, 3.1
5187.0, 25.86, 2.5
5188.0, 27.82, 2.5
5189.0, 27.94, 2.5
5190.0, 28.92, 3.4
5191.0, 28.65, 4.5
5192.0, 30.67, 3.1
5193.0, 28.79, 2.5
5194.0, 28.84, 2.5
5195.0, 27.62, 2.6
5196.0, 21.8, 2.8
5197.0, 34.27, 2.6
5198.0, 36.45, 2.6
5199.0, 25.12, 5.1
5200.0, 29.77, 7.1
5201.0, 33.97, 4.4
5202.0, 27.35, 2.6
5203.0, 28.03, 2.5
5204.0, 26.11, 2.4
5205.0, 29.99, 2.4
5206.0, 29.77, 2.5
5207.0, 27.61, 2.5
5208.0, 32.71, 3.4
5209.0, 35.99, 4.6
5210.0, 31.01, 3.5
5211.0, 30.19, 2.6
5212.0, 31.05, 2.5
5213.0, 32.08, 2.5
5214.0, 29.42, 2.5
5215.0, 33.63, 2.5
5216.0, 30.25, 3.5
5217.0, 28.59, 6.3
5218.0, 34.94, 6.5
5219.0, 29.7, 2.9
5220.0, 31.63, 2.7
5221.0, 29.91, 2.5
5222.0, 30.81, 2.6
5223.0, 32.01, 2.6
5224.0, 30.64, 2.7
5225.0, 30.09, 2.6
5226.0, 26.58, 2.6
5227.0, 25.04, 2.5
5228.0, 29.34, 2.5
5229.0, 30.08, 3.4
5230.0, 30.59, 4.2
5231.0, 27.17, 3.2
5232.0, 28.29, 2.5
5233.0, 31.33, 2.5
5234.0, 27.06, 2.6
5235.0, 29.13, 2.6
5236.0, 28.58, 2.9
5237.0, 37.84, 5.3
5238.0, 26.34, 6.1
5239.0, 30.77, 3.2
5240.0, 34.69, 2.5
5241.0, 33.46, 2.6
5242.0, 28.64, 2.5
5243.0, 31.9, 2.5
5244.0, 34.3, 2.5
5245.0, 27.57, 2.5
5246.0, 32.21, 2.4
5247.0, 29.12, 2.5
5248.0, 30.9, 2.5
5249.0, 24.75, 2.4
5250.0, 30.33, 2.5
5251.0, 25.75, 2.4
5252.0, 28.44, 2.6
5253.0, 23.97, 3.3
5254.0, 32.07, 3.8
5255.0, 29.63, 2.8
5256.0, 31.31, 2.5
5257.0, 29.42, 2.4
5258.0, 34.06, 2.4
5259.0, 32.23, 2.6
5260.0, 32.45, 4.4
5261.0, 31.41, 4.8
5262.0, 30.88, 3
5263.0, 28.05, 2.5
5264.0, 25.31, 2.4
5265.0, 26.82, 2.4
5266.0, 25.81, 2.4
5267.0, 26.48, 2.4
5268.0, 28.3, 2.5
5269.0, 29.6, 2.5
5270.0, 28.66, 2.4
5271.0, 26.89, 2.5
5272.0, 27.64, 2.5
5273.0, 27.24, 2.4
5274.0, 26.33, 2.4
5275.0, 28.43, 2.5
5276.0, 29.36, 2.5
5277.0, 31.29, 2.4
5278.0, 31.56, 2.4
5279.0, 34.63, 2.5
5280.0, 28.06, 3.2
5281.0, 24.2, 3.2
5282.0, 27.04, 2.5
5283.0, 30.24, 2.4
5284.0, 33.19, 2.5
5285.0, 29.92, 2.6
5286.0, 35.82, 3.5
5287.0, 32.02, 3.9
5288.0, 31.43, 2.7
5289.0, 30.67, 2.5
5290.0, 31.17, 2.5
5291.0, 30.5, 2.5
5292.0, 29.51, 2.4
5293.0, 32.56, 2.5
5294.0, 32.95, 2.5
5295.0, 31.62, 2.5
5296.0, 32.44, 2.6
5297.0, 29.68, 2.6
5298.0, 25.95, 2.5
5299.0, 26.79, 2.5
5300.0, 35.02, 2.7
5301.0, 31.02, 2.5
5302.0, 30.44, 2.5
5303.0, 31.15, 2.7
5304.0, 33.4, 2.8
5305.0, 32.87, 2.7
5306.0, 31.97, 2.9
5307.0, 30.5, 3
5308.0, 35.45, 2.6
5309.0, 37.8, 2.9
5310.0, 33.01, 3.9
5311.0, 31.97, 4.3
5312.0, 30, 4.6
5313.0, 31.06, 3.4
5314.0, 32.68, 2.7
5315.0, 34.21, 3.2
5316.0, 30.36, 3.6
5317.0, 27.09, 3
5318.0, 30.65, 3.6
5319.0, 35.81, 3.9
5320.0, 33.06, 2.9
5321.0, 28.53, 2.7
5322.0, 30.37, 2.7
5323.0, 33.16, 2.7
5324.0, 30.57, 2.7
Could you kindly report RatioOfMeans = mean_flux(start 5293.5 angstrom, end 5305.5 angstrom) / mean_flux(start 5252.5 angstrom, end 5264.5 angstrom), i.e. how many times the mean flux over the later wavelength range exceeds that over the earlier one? 1.03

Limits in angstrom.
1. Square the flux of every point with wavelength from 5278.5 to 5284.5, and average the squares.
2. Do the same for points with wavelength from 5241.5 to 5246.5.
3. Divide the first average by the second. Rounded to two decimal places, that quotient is 0.92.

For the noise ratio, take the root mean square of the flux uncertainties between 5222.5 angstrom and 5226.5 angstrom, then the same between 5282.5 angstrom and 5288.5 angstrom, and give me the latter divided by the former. 1.14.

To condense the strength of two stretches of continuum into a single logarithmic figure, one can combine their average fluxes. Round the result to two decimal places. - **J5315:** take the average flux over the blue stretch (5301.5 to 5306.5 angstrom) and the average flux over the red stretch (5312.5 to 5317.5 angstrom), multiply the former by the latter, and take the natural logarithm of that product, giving 6.90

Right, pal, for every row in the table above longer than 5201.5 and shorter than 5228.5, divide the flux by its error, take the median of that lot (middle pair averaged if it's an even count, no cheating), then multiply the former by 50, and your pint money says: 567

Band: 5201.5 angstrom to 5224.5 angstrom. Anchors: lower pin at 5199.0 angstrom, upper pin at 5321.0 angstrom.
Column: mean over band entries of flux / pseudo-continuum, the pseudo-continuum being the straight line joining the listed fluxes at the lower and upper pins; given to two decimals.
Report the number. 1.20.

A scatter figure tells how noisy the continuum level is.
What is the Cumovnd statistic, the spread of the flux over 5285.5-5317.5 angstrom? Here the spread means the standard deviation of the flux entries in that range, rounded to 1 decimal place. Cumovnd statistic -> 2.5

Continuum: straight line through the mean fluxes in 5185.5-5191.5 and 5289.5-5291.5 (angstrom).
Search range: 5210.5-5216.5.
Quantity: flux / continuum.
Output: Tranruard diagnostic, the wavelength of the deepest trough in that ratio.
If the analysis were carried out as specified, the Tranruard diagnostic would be 5214.0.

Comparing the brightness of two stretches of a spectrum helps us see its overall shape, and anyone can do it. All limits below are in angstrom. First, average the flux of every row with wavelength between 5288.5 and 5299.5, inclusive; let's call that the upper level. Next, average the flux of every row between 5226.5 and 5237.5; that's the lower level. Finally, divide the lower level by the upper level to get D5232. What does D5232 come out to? 0.97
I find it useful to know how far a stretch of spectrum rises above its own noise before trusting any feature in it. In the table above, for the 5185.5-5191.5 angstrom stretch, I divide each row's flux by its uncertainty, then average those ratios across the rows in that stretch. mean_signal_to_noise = 9.5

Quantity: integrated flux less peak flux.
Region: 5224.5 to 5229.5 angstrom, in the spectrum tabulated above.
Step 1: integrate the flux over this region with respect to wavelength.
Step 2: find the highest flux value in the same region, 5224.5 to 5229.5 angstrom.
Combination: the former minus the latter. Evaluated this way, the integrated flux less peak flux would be 111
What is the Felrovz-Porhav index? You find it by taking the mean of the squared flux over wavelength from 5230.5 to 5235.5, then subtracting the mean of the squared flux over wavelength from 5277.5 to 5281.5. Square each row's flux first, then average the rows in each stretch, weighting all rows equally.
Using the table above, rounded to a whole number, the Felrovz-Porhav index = -72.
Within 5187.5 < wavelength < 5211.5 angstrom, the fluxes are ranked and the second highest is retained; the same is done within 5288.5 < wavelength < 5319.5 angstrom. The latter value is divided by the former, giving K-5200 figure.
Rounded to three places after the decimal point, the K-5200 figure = 0.995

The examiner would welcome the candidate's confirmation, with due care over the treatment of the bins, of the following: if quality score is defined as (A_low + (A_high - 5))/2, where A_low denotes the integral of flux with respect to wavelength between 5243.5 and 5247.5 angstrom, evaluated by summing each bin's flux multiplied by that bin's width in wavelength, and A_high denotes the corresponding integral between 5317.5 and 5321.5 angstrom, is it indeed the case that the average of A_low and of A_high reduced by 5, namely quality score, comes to 123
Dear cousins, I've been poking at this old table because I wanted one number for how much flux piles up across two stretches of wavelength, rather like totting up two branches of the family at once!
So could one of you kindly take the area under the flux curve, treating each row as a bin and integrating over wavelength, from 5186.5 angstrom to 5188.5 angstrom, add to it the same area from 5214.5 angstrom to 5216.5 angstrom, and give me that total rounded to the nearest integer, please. 118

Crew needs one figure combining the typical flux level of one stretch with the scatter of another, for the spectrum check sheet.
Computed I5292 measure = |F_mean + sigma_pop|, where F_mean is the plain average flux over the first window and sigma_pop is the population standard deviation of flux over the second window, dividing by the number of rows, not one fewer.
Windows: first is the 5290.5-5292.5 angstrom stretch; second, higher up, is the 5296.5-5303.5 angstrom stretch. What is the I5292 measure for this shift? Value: 32.8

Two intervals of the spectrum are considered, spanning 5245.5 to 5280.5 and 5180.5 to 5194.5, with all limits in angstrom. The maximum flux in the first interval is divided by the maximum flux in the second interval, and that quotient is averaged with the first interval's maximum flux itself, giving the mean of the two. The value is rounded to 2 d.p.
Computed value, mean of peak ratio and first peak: 17.88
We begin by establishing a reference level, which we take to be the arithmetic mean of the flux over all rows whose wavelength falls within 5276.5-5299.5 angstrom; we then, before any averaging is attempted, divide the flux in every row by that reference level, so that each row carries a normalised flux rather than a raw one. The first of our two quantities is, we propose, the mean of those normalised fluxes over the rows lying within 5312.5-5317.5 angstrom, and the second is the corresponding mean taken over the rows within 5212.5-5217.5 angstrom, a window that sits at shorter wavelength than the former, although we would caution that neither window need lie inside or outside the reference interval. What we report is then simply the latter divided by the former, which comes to 0.99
